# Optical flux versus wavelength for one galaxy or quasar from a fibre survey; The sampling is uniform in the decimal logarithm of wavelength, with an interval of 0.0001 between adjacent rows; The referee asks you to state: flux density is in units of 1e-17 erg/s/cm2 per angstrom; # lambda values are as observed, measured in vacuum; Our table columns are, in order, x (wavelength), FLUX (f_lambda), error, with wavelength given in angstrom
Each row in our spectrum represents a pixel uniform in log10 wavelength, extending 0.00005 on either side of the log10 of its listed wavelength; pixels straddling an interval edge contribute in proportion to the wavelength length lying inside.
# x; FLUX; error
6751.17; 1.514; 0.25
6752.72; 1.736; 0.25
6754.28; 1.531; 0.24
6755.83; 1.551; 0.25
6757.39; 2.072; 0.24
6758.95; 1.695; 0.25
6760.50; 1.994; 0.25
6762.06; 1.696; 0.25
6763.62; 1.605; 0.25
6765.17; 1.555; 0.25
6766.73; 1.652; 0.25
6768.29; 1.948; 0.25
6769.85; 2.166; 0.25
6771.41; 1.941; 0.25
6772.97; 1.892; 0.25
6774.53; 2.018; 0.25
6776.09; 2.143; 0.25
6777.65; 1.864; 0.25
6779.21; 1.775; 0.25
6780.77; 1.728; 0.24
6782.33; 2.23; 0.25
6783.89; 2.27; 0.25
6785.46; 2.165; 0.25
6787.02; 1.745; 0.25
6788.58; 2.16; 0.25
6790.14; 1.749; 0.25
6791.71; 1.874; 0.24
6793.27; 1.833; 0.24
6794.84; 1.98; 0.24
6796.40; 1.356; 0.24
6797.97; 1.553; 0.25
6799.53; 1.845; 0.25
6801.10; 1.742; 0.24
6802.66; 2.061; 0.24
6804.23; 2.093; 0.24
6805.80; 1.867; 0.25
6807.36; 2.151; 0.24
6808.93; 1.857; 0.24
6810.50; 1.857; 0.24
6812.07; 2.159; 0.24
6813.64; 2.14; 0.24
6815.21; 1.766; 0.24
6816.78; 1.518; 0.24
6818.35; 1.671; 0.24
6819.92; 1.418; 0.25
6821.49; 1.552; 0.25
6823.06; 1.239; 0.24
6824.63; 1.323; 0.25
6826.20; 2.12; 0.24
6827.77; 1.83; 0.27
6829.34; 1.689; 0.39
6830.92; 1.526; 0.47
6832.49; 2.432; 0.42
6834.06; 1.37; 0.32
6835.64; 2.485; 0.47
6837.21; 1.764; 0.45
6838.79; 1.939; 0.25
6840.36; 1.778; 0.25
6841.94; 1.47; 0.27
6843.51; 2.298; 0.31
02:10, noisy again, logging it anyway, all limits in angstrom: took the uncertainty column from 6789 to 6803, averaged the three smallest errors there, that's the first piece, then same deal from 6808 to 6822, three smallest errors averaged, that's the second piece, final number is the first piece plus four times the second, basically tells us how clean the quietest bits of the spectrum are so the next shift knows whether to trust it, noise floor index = 1.20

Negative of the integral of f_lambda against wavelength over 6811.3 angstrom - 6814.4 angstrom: -6.7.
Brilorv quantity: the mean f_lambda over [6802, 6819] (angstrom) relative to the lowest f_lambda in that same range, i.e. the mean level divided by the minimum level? 1.27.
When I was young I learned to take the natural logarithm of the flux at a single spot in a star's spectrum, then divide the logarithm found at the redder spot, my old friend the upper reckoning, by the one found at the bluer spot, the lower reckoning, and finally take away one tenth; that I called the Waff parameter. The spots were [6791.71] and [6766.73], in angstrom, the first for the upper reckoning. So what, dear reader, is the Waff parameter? 1.2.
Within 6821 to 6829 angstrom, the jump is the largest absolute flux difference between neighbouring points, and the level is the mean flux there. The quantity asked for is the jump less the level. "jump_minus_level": -0.82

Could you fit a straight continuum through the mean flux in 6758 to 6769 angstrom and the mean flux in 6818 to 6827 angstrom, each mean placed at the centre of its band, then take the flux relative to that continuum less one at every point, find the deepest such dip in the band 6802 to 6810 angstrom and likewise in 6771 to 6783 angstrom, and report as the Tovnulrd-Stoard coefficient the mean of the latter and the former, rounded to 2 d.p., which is 0.10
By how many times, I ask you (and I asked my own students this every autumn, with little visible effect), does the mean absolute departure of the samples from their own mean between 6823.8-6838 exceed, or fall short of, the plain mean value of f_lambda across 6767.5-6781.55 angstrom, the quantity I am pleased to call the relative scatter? 0.17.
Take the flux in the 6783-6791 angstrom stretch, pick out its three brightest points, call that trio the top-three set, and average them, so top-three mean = 2.20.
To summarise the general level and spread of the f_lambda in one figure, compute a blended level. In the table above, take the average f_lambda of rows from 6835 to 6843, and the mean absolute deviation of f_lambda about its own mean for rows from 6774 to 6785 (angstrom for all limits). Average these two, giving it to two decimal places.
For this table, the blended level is 1.04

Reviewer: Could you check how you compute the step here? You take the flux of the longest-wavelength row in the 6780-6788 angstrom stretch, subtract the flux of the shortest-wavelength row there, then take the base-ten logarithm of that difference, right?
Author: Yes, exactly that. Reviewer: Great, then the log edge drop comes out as -1.8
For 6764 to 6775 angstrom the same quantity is -0.3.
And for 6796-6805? -0.1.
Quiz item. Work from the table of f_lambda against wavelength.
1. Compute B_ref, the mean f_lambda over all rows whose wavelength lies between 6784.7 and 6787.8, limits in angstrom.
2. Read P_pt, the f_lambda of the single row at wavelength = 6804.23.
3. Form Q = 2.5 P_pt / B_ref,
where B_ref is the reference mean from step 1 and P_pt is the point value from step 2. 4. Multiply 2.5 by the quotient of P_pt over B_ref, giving 2.7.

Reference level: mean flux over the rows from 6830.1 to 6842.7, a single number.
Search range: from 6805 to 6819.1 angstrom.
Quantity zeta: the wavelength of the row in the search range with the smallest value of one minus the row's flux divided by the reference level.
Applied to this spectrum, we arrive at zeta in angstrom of 6812.07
